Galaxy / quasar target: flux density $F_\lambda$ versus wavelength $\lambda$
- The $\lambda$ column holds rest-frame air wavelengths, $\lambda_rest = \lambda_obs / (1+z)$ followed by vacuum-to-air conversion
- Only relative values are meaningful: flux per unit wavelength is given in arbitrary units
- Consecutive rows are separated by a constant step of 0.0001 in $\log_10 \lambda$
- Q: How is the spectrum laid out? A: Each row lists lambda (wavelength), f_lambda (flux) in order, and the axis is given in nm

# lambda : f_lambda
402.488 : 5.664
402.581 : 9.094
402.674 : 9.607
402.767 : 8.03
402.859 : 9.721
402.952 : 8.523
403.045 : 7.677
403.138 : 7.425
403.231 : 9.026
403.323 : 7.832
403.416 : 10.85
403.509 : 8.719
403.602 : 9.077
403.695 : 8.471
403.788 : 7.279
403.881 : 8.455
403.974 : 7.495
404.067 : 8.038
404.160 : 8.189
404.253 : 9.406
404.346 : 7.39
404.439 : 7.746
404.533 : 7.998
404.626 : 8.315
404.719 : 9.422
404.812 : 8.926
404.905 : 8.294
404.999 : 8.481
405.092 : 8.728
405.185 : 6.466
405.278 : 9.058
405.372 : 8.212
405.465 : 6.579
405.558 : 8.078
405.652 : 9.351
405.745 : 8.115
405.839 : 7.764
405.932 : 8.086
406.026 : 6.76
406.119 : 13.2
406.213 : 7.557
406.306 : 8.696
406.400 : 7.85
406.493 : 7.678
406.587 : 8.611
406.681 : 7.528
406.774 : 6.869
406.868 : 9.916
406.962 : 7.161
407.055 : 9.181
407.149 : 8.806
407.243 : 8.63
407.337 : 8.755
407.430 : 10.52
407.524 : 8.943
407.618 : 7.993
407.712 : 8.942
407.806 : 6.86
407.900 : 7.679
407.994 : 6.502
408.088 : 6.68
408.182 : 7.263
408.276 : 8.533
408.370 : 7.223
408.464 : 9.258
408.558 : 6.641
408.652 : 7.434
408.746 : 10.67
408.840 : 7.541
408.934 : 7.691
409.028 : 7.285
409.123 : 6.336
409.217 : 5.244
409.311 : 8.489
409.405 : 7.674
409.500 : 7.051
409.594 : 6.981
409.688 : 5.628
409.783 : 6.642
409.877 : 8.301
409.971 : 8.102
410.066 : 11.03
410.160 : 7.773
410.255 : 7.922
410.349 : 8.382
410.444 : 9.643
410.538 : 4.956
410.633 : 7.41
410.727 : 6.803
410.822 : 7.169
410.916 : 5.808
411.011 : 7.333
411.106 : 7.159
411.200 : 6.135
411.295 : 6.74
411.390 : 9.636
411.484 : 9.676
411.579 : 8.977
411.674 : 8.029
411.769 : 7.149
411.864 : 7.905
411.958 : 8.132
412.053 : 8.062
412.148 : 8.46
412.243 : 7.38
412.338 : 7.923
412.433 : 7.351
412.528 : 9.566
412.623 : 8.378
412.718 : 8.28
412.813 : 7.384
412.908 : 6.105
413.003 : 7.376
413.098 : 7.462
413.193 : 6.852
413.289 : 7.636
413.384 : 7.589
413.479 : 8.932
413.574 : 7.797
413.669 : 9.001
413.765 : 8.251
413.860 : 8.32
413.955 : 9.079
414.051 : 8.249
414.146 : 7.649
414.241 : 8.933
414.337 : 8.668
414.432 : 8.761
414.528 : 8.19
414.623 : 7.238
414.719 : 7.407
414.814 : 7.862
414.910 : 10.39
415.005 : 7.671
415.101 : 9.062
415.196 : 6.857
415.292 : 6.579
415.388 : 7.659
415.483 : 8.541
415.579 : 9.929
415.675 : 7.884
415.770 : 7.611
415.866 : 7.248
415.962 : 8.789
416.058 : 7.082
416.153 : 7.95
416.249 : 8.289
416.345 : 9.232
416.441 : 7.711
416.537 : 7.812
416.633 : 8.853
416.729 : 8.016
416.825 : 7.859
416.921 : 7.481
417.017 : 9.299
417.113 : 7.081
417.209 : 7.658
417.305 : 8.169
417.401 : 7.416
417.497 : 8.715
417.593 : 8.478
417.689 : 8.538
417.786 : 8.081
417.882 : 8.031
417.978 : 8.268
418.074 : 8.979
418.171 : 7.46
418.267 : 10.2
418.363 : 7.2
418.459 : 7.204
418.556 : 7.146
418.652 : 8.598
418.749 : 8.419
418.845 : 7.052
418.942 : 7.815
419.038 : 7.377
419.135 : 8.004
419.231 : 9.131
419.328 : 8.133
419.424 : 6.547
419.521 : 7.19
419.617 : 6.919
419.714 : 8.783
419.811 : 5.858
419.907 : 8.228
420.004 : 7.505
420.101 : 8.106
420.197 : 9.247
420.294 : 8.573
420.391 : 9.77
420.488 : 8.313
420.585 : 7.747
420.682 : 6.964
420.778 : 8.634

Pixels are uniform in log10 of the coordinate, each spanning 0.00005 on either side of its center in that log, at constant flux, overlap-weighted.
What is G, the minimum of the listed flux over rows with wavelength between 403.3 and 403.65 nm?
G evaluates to 7.832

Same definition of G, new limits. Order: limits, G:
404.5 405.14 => 7.998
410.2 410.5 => 7.922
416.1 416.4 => 7.95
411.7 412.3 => 7.149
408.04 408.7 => 6.641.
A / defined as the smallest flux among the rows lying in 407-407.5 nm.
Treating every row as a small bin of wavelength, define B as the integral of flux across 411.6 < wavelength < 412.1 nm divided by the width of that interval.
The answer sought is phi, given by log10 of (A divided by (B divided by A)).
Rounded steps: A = 8.63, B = 7.92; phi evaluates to 0.97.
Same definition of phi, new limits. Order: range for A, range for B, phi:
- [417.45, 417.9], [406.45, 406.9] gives 0.90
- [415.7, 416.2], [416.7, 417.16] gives 0.80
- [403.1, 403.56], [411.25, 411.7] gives 0.80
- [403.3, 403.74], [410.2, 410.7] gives 0.91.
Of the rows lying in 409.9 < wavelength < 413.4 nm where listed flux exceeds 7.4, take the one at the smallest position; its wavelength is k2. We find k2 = 409.971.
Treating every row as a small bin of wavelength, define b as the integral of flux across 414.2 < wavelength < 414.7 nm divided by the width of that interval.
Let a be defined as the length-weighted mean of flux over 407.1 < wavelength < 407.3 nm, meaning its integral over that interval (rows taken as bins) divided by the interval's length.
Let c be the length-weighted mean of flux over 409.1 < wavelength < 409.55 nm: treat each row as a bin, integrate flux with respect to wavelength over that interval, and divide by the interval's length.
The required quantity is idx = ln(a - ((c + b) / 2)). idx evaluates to 0.1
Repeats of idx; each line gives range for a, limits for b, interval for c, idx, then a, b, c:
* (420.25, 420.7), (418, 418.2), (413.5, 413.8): -4.9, 8.3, 8.28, 8.4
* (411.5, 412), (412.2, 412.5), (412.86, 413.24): -0.2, 8.1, 7.68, 7.0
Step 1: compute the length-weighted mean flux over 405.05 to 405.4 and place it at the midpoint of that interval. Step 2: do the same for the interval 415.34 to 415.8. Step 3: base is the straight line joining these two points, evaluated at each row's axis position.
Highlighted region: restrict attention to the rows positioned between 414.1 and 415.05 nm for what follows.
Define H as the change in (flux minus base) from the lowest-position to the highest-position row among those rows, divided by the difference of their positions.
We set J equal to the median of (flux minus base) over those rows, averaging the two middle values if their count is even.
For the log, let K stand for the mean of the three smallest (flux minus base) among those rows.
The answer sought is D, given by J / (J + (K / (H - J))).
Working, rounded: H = 0.0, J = -0.31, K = -0.90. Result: 0.10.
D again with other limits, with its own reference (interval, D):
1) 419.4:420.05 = 0.65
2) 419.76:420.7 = 0.22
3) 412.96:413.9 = 0.48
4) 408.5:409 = 0.69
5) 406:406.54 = 0.52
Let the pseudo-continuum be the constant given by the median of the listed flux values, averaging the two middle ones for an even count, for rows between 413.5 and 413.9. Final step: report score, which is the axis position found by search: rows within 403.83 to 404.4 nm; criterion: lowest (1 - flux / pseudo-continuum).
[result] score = 404.253 nm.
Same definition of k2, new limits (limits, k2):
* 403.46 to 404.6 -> 403.509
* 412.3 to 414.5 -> 412.338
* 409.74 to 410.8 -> 409.877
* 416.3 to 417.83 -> 416.345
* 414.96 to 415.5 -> 415.005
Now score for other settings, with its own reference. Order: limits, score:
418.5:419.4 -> 419.231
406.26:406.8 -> 406.306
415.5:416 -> 415.579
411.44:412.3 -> 411.484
